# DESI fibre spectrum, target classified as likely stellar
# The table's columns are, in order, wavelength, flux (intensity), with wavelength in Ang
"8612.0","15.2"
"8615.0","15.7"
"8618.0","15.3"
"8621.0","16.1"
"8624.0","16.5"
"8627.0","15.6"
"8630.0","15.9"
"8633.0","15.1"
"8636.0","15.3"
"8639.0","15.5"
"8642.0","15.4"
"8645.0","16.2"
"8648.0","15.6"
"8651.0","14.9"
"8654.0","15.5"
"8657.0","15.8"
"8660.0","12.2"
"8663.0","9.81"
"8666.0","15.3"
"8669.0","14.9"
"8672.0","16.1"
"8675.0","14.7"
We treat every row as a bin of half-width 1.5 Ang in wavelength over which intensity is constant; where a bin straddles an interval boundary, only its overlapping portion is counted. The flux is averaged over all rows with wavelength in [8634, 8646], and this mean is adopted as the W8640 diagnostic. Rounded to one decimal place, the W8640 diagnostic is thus 15.6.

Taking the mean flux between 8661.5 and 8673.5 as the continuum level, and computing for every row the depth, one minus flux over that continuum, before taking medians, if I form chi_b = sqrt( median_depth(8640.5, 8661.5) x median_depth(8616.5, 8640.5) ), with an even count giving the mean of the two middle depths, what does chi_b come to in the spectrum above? 0.107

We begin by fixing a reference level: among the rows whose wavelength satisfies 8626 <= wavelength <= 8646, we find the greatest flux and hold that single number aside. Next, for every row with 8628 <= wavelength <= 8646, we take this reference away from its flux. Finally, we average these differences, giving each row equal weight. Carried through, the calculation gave -0.6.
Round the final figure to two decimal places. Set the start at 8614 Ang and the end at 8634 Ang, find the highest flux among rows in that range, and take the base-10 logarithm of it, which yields 1.22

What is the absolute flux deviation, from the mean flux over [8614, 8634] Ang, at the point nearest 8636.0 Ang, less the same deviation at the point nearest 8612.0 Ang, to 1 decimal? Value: -0.1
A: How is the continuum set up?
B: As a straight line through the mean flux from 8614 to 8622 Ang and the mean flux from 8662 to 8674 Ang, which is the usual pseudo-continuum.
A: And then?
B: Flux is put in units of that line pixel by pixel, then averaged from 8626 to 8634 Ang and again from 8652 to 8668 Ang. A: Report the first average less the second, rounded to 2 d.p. 0.06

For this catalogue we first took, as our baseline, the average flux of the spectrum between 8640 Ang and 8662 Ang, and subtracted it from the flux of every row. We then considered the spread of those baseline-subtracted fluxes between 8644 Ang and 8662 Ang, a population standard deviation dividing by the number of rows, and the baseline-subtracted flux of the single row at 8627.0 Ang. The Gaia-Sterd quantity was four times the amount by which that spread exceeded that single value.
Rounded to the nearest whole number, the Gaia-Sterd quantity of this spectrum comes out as 3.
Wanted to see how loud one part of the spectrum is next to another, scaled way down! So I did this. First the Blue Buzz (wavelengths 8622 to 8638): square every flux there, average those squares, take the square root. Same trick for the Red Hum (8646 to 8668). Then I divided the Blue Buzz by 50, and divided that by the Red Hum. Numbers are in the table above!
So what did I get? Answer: 0.0219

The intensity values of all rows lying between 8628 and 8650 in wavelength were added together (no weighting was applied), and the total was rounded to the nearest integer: 109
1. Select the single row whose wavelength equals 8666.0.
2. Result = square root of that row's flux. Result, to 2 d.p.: 3.91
